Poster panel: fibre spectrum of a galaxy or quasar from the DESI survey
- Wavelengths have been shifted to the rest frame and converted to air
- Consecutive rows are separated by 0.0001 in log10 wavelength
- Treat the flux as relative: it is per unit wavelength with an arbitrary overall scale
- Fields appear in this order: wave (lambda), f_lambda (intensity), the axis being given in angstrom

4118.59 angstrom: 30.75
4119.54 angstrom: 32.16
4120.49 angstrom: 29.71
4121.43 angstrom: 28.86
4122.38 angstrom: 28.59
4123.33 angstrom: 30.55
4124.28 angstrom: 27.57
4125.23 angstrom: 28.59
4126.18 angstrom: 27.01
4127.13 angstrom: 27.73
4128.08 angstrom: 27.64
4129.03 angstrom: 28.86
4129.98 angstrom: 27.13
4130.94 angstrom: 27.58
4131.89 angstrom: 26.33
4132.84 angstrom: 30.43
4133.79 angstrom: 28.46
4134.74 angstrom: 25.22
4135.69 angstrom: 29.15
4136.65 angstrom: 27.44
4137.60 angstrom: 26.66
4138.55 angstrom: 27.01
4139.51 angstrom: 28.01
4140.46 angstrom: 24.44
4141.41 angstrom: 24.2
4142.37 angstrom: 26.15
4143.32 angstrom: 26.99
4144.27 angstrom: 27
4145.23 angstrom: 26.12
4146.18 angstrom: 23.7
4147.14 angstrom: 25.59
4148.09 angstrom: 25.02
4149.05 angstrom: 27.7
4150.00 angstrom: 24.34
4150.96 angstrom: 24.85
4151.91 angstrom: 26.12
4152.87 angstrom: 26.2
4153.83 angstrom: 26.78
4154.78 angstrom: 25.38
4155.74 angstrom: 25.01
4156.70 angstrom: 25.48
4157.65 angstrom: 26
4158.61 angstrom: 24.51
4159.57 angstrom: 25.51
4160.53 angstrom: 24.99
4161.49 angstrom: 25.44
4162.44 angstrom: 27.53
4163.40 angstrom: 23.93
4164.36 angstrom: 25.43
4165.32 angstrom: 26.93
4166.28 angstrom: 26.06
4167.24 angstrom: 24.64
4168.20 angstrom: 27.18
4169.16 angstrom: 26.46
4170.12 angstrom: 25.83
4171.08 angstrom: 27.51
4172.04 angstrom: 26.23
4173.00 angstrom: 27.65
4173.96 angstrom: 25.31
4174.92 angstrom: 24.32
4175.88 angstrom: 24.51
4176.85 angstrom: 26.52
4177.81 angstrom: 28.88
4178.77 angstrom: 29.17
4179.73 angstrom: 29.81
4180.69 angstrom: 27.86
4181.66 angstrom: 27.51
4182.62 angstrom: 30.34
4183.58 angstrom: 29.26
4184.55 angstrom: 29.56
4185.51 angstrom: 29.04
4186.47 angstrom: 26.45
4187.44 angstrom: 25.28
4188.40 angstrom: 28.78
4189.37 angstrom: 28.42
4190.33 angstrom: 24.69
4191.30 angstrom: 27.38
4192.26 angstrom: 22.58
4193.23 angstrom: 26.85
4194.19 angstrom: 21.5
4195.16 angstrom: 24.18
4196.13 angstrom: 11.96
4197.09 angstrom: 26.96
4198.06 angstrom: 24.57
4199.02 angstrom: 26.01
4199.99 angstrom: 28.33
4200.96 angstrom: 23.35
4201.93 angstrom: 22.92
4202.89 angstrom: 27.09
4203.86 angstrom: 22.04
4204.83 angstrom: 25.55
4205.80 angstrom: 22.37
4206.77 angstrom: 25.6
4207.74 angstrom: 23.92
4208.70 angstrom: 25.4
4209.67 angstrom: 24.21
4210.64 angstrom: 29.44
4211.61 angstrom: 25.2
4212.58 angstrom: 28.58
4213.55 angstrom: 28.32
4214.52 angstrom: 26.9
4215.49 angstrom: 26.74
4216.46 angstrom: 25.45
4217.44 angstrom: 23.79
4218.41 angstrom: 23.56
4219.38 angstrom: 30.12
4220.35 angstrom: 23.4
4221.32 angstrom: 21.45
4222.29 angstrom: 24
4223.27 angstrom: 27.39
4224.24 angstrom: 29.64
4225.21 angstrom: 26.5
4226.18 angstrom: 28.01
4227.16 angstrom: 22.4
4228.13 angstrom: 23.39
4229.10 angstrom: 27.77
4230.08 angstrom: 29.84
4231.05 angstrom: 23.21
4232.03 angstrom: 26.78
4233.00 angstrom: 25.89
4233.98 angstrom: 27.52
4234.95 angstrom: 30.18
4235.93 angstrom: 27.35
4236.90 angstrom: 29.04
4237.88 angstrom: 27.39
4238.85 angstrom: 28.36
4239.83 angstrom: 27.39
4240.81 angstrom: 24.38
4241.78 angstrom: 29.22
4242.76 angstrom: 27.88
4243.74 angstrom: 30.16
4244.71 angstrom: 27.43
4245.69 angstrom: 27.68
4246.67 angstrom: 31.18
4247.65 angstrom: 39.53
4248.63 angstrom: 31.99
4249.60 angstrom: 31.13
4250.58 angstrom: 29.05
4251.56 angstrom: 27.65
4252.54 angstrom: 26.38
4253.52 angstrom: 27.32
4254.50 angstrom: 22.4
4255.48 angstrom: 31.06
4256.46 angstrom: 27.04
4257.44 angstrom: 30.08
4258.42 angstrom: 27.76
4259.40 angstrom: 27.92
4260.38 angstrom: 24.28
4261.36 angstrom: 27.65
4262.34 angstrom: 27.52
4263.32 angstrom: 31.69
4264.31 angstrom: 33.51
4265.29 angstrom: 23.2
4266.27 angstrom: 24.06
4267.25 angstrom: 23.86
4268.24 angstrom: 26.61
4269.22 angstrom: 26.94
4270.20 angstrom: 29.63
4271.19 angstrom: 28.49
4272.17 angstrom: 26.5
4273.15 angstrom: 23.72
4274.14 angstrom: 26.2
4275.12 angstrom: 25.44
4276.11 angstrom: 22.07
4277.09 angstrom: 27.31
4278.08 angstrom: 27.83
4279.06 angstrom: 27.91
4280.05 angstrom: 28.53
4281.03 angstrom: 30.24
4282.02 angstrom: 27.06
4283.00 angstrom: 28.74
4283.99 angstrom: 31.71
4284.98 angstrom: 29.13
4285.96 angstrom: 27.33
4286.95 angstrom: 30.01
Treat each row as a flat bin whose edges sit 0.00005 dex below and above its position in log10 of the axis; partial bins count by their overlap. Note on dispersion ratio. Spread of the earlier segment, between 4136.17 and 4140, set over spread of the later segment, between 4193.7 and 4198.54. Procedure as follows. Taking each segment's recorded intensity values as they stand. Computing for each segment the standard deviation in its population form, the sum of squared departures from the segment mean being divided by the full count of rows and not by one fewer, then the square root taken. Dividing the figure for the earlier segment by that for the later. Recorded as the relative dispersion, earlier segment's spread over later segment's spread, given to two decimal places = 0.10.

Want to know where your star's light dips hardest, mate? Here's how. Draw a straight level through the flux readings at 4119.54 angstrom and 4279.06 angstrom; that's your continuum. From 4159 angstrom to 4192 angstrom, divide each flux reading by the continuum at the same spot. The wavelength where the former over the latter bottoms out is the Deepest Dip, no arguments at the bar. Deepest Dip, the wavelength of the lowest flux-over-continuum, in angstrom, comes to 4163.40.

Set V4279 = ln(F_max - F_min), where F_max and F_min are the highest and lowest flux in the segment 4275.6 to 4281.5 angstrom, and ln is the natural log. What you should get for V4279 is 2.1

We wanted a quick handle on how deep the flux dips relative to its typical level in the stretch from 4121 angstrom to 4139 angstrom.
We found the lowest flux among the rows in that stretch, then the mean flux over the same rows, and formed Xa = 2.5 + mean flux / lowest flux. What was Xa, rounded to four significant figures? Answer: 3.608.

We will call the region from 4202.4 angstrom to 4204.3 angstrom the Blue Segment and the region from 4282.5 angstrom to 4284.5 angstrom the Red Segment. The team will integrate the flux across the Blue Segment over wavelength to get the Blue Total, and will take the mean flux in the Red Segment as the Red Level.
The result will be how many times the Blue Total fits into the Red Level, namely 0.64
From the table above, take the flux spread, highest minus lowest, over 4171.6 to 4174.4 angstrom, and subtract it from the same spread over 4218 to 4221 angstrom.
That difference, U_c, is 4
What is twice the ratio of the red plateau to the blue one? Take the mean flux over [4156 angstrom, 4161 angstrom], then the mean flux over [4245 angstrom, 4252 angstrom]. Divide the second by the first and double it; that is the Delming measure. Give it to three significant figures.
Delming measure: 2.46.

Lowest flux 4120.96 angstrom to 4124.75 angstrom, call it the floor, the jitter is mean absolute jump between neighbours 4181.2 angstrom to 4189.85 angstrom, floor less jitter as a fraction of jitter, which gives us 16.9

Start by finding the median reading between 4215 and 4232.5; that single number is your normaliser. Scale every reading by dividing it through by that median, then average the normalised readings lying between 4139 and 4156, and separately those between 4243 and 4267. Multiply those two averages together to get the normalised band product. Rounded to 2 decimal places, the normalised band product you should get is 1.09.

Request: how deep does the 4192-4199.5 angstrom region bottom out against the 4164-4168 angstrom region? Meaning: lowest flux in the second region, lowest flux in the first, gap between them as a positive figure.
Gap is 12.7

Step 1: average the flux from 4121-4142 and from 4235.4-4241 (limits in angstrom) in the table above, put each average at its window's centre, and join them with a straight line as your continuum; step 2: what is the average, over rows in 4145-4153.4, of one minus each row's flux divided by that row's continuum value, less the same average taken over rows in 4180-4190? 0.10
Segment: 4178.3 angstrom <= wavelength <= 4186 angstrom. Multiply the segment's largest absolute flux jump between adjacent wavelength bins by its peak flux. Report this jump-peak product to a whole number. 86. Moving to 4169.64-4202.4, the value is 455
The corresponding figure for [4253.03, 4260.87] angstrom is 269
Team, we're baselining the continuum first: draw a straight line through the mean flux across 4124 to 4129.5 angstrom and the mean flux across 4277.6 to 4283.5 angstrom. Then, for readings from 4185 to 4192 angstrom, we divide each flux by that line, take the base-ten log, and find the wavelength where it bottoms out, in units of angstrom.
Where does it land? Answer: 4190.33 angstrom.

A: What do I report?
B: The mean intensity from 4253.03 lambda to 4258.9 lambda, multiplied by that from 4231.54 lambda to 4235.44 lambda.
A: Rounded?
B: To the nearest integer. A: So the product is 762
